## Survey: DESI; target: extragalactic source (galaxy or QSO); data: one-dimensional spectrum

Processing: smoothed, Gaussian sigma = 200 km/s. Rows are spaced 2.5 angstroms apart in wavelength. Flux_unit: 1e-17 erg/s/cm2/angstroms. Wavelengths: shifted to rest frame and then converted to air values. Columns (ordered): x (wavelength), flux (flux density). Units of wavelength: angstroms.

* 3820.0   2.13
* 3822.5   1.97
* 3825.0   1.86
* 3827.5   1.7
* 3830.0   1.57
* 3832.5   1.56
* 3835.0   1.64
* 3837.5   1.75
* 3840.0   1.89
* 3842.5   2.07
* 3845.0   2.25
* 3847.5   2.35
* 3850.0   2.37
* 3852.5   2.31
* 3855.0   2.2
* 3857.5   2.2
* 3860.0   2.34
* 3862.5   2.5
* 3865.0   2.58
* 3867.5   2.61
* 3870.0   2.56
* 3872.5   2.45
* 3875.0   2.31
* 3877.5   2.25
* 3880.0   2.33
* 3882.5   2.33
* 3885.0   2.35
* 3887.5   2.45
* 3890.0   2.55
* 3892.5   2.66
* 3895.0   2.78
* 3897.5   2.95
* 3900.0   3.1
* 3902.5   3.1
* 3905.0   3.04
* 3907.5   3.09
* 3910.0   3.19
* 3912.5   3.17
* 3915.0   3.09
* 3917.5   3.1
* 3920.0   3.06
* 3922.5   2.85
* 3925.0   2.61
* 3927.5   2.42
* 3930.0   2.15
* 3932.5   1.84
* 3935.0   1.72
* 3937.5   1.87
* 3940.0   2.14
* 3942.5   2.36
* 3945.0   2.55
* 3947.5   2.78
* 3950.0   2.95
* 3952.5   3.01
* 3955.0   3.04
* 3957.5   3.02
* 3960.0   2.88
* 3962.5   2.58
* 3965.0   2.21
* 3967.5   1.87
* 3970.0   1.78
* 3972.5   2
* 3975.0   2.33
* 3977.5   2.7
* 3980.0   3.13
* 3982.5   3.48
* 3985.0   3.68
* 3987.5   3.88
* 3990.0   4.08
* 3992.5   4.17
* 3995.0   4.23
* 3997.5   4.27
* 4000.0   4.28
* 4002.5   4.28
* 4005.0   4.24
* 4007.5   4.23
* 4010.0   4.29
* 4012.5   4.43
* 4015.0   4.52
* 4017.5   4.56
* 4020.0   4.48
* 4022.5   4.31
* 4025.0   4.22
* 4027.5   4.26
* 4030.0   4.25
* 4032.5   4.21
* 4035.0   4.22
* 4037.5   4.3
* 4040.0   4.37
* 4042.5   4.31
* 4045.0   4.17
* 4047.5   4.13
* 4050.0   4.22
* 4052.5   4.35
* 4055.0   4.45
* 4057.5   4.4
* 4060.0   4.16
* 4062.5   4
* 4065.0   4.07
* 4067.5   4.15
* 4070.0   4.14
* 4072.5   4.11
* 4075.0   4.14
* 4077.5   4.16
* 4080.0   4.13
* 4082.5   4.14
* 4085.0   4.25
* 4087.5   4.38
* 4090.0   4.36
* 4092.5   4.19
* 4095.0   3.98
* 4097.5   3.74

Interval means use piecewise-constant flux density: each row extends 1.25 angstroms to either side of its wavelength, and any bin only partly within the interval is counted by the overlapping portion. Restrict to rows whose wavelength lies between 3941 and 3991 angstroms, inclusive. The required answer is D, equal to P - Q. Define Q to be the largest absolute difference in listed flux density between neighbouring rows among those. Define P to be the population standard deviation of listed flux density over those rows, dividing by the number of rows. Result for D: 0.19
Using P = 0.62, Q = 0.43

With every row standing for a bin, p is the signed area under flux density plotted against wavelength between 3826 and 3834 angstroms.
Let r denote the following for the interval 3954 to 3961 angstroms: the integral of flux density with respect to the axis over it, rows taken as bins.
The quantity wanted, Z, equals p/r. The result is 0.6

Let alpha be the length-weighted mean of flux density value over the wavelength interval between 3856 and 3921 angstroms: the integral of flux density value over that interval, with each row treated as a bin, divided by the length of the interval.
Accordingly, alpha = 2.69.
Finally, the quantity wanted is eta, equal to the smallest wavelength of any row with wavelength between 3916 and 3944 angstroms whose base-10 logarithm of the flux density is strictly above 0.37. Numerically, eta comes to 3917.5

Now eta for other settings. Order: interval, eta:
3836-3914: 3847.5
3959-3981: 3960.0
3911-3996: 3912.5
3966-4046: 3977.5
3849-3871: 3850.0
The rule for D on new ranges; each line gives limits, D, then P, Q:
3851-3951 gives 0.08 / 0.39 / 0.31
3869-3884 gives -0.04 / 0.10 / 0.14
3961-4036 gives 0.46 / 0.89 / 0.43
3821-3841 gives -0.02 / 0.14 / 0.16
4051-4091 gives -0.11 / 0.13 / 0.24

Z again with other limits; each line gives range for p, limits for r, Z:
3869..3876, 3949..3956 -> 0.8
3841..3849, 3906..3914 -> 0.7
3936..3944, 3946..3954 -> 0.7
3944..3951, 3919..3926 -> 1.0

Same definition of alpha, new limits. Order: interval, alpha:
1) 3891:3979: 2.63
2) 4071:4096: 4.19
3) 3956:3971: 2.41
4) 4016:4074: 4.25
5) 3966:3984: 2.48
